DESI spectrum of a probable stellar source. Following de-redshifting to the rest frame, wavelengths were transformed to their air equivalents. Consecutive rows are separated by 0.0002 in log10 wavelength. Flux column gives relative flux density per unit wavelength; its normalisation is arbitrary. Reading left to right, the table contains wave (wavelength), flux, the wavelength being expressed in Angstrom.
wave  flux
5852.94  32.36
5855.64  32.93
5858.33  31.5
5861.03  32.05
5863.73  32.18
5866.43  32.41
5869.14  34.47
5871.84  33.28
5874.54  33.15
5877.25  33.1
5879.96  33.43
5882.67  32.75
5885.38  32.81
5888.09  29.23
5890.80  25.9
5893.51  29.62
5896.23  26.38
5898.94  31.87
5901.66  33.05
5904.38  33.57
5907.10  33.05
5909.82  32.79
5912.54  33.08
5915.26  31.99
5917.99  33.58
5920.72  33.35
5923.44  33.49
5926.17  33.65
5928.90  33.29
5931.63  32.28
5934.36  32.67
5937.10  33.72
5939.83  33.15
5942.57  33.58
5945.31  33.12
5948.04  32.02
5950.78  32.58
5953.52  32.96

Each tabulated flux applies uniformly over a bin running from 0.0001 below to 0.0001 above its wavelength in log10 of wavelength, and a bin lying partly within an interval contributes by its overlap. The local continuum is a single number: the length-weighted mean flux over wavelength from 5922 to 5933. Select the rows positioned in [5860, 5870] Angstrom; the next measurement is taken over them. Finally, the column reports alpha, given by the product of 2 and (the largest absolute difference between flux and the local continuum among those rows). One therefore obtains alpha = 2.5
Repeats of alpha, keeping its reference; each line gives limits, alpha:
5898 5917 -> 2.7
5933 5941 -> 1.1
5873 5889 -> 7.9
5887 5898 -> 14.6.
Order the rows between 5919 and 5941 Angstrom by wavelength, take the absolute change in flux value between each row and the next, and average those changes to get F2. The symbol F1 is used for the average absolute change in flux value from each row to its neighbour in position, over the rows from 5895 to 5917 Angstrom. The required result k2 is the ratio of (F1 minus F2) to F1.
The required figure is 0.6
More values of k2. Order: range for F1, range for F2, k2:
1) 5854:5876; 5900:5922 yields 0.2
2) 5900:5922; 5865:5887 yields 0.0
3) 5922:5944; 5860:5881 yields 0.0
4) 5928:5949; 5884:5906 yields -3.2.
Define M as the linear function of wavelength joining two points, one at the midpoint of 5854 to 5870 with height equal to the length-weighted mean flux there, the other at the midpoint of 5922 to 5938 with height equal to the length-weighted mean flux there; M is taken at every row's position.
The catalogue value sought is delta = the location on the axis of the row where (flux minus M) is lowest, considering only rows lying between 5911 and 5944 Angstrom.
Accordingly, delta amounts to 5915.26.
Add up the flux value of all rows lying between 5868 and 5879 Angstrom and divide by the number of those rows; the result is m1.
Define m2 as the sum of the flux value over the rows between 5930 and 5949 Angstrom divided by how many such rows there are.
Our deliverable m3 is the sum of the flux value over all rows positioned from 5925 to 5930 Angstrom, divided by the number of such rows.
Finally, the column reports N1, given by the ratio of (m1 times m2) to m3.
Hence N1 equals 33.0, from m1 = 33.5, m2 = 32.9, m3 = 33.5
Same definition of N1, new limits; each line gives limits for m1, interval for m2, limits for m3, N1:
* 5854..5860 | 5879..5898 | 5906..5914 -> 29.3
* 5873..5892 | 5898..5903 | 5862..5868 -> 31.6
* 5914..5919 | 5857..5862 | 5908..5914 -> 31.6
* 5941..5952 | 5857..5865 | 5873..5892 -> 33.3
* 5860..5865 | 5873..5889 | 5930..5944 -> 31.5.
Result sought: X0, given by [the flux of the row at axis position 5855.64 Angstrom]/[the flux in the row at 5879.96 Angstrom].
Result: 0.99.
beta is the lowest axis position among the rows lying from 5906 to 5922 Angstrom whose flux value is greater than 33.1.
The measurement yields 5917.99 Angstrom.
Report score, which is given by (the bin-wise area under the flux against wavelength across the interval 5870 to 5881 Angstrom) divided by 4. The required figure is 91.6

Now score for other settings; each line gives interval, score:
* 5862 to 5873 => 90.8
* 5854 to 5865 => 88.5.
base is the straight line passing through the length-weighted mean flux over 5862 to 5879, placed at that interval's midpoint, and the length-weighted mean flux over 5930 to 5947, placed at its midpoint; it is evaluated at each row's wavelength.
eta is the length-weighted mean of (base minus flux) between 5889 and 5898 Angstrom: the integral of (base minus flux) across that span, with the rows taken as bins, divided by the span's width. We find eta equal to 5.47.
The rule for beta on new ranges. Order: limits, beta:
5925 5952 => 5926.17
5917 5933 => 5917.99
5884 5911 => 5904.38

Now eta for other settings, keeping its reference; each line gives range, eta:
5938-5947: -0.18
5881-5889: 1.27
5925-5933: 0.02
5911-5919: 0.22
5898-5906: 0.19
